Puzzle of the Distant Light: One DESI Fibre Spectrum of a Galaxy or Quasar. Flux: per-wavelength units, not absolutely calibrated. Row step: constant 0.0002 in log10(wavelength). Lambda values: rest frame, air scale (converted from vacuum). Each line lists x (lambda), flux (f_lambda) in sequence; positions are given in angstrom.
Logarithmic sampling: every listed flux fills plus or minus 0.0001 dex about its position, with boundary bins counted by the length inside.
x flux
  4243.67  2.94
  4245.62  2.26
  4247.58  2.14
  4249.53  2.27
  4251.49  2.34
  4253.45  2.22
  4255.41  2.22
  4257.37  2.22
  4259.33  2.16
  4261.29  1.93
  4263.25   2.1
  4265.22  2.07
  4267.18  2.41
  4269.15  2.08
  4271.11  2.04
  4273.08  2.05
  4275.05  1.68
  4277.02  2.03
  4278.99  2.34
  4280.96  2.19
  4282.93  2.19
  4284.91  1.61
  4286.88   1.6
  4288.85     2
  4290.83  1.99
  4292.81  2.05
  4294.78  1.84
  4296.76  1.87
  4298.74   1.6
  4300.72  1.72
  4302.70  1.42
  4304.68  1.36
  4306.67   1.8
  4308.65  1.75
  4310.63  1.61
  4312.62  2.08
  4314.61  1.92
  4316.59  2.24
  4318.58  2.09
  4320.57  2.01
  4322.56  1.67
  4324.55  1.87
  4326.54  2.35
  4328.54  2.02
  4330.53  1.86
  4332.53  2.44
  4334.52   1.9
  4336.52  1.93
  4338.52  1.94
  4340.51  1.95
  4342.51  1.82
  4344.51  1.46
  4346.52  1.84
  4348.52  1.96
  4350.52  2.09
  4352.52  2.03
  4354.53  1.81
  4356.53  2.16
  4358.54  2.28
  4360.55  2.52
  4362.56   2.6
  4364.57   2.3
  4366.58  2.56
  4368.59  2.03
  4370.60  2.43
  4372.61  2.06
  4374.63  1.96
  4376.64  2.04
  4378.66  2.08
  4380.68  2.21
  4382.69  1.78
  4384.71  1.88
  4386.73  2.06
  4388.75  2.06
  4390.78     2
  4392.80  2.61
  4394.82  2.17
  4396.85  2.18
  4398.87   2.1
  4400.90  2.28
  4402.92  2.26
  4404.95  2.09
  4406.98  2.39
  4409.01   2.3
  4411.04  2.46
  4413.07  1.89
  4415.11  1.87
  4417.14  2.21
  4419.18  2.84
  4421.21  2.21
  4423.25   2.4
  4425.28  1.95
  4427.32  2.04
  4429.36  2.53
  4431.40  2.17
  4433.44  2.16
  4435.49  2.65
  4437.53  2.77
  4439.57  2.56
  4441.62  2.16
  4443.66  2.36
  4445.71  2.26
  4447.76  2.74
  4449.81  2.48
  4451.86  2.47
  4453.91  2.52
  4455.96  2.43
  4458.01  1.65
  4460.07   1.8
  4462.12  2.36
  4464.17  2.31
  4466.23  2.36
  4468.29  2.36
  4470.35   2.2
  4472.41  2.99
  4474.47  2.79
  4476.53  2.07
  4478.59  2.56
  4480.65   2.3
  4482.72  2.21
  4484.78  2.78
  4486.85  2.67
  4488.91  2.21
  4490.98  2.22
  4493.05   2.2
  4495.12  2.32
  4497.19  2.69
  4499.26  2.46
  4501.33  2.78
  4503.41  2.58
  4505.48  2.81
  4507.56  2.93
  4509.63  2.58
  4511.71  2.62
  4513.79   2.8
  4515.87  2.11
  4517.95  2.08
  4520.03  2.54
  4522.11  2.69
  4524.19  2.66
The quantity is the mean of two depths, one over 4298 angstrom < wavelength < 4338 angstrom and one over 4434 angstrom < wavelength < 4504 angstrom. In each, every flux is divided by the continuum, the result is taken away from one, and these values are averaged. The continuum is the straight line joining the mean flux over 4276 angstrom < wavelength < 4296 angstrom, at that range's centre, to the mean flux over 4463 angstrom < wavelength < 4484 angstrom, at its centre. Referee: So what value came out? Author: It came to 0.040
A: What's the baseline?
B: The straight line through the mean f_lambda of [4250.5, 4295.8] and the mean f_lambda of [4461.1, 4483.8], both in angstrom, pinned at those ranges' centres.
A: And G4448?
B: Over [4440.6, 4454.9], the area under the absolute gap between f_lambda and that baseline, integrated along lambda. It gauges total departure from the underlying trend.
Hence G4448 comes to 2.1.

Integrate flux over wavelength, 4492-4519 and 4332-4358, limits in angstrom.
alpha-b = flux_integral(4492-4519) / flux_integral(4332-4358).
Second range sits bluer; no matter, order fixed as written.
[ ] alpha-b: 1.35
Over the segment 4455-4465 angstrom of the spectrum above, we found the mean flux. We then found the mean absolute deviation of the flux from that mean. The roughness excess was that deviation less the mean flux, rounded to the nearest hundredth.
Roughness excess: -1.80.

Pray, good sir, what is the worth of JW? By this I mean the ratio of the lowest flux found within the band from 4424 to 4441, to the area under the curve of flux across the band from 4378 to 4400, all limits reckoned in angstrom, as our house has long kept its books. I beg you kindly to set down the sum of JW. 0.042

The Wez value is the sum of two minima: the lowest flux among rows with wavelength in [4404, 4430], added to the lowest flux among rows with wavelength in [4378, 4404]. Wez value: 3.65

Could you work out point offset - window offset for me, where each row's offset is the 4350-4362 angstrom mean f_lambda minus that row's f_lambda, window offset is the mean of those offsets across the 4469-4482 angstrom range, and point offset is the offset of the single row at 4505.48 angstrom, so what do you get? -0.33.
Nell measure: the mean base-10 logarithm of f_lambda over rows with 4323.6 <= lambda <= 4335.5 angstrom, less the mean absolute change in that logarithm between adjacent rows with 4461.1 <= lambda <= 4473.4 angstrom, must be 0.28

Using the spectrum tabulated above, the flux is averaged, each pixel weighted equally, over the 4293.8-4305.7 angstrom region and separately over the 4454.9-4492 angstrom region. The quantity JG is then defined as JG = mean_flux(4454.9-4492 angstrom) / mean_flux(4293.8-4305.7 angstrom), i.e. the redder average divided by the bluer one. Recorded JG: 1.4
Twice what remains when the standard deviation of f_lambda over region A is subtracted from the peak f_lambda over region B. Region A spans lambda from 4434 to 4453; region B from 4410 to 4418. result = 4.5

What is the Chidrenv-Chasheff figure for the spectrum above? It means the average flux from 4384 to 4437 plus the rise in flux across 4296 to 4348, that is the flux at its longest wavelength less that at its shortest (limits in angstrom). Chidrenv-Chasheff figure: 2.2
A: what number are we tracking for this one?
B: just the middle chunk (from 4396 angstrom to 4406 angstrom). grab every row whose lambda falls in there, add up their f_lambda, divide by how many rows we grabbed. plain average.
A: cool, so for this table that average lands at 2.18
